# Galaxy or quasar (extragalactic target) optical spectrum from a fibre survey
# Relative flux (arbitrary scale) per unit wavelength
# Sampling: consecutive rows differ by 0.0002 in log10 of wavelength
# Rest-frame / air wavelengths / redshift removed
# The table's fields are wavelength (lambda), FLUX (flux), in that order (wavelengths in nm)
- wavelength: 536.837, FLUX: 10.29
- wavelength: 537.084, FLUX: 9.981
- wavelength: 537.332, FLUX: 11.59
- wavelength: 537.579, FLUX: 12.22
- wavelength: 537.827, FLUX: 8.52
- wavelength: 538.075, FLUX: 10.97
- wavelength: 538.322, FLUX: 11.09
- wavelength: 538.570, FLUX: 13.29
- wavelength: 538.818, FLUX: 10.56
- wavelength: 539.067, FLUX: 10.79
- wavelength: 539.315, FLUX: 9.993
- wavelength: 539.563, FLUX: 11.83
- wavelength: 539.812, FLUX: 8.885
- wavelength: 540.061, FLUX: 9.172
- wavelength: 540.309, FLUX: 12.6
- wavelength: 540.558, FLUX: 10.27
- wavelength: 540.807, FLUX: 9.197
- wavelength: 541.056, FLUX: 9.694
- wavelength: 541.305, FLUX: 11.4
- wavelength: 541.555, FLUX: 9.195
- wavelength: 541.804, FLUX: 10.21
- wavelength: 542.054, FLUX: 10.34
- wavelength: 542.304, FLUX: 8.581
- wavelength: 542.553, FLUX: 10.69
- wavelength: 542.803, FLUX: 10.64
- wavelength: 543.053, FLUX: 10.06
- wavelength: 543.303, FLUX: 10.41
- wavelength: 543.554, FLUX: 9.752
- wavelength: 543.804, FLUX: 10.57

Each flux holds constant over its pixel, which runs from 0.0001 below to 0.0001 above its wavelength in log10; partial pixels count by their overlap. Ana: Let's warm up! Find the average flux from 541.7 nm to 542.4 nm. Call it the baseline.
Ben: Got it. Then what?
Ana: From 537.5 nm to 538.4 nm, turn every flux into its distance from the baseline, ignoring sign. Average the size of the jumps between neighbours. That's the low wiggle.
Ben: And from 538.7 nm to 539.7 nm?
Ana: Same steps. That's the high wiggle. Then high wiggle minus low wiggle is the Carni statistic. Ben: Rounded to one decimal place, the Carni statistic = 0.5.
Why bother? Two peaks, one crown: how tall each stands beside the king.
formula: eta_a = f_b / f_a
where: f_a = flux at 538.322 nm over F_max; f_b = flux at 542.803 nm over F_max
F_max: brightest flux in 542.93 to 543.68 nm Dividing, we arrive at 0.96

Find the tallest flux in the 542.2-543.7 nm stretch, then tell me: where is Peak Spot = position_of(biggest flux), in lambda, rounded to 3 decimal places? 542.553 nm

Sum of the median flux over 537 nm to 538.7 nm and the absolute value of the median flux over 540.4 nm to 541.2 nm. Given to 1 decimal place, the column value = 20.8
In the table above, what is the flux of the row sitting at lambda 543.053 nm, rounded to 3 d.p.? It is 10.060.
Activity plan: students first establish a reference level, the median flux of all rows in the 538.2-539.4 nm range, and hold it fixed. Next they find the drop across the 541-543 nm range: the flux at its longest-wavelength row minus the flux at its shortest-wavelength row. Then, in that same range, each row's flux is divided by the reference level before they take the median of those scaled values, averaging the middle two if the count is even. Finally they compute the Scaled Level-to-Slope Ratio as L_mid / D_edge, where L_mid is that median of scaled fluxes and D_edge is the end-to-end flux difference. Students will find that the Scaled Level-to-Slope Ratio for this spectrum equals 1.0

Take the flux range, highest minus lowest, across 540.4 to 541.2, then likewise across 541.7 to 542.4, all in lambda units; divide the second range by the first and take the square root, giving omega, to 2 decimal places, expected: 1.28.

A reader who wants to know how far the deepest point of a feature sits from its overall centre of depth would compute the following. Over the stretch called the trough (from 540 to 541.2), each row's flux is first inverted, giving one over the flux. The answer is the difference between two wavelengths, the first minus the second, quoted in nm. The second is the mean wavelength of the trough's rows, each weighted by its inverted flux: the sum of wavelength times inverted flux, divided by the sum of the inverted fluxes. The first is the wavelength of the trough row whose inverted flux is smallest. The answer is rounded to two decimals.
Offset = -0.26 nm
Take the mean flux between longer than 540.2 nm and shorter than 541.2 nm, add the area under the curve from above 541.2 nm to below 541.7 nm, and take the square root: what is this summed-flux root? 3.9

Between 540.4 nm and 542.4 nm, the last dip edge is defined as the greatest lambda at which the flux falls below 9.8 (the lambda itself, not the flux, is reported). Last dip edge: 542.304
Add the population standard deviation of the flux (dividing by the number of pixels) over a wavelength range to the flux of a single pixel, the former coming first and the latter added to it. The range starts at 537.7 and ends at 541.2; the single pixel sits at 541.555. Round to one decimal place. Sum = 10.5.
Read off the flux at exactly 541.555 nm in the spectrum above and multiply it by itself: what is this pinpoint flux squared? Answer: 85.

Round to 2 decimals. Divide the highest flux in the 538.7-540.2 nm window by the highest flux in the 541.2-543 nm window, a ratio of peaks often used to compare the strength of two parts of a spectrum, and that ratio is 1.04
